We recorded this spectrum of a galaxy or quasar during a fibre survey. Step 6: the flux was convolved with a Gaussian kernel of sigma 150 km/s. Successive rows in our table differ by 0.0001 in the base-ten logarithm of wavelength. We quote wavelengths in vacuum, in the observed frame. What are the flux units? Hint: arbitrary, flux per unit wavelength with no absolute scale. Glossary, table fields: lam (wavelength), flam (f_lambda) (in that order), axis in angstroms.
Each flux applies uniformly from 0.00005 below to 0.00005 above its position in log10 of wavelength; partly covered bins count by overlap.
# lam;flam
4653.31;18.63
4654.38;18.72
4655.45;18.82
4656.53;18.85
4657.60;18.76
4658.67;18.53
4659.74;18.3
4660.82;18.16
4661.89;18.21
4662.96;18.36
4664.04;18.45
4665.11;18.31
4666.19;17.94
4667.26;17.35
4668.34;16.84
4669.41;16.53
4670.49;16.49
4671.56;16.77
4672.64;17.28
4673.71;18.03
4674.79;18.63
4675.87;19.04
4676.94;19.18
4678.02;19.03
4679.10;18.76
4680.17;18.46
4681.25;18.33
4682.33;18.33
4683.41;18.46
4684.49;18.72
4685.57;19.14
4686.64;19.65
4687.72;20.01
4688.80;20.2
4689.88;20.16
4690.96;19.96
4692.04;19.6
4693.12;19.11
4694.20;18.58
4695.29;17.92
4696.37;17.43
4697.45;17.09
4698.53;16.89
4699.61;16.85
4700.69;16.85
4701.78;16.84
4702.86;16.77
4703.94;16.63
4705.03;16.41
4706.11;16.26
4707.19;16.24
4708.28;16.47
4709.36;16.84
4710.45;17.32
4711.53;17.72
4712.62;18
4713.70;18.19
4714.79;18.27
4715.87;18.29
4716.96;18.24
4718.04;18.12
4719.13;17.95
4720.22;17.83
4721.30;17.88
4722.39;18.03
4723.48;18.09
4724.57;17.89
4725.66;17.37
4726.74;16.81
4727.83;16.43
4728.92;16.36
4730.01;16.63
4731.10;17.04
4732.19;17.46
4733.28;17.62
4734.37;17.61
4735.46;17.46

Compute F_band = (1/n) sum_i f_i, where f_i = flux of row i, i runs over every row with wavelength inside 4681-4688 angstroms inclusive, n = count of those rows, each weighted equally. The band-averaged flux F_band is 18.9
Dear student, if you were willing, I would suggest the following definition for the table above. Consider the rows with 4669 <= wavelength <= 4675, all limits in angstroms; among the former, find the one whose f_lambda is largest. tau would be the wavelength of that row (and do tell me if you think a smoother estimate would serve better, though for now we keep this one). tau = 4674.79 angstroms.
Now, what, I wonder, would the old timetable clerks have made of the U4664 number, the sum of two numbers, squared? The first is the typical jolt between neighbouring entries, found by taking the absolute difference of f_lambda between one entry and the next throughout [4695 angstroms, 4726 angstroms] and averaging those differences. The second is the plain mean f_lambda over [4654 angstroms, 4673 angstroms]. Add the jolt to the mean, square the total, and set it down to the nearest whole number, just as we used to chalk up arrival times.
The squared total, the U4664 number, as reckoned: 328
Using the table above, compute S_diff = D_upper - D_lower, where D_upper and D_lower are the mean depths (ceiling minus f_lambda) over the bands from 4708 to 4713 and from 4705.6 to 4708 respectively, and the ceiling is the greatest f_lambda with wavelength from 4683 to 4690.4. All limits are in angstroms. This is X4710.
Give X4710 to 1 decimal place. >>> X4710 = -1.0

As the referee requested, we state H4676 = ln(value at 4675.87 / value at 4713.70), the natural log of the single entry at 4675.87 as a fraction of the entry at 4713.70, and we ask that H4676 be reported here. 0.05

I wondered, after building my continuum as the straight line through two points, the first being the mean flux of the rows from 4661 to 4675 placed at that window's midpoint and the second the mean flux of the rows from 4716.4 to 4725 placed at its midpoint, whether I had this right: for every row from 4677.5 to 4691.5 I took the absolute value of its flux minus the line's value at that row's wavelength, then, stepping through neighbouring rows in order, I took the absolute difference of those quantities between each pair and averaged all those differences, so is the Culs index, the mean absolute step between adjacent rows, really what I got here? 0.23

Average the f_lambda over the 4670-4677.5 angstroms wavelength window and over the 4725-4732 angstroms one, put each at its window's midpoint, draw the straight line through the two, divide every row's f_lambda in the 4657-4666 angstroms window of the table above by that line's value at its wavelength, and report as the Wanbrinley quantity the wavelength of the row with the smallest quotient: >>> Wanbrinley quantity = 4660.82 angstroms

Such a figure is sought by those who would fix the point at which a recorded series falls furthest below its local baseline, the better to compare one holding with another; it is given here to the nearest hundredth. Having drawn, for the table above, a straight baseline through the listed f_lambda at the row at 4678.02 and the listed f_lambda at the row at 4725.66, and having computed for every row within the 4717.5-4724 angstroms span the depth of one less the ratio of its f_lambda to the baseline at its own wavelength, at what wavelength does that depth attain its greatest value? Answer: 4720.22 angstroms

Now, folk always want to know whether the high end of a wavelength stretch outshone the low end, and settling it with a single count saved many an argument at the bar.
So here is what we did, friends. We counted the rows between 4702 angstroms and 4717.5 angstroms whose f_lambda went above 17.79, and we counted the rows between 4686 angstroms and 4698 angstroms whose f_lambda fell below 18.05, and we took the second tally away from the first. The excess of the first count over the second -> 2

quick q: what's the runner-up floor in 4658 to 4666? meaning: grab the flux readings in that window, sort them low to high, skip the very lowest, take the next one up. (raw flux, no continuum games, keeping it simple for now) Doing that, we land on 18.21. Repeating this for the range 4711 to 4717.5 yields 18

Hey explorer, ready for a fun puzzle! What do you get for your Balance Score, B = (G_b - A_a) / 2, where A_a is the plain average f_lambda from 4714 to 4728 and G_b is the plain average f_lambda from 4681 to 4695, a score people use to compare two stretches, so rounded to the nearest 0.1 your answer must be 0.7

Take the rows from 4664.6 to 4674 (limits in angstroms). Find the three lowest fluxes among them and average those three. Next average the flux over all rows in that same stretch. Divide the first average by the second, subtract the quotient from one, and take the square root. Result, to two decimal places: 0.20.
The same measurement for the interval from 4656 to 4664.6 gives 0.11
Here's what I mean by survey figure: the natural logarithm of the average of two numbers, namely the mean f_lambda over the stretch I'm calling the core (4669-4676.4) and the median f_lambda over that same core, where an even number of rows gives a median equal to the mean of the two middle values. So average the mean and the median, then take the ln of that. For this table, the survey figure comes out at 2.86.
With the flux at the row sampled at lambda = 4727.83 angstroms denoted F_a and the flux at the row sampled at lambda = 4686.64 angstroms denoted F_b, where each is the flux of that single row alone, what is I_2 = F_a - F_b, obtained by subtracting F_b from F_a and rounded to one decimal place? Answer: -3.2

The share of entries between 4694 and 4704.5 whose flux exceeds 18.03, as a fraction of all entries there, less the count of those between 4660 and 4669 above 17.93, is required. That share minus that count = -6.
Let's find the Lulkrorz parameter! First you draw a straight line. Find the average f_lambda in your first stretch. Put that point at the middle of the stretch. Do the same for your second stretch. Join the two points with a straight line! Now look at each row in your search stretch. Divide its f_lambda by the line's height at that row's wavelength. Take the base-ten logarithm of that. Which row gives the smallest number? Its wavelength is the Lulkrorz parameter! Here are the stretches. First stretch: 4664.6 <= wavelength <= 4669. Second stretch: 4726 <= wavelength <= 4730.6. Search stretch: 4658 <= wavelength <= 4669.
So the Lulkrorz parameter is 4668.34 angstroms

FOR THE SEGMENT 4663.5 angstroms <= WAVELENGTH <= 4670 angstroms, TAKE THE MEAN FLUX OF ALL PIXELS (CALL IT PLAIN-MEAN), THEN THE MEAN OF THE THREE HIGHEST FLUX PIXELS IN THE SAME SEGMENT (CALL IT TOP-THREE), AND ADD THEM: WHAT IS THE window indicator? 35.8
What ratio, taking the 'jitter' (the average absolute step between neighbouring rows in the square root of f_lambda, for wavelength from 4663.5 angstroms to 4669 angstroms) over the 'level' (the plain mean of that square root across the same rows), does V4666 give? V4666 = 0.011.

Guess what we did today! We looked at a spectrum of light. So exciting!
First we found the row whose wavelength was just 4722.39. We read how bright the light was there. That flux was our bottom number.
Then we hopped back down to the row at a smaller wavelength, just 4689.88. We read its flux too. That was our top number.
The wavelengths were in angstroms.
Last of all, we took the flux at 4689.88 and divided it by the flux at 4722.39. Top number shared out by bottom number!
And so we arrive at 1.118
